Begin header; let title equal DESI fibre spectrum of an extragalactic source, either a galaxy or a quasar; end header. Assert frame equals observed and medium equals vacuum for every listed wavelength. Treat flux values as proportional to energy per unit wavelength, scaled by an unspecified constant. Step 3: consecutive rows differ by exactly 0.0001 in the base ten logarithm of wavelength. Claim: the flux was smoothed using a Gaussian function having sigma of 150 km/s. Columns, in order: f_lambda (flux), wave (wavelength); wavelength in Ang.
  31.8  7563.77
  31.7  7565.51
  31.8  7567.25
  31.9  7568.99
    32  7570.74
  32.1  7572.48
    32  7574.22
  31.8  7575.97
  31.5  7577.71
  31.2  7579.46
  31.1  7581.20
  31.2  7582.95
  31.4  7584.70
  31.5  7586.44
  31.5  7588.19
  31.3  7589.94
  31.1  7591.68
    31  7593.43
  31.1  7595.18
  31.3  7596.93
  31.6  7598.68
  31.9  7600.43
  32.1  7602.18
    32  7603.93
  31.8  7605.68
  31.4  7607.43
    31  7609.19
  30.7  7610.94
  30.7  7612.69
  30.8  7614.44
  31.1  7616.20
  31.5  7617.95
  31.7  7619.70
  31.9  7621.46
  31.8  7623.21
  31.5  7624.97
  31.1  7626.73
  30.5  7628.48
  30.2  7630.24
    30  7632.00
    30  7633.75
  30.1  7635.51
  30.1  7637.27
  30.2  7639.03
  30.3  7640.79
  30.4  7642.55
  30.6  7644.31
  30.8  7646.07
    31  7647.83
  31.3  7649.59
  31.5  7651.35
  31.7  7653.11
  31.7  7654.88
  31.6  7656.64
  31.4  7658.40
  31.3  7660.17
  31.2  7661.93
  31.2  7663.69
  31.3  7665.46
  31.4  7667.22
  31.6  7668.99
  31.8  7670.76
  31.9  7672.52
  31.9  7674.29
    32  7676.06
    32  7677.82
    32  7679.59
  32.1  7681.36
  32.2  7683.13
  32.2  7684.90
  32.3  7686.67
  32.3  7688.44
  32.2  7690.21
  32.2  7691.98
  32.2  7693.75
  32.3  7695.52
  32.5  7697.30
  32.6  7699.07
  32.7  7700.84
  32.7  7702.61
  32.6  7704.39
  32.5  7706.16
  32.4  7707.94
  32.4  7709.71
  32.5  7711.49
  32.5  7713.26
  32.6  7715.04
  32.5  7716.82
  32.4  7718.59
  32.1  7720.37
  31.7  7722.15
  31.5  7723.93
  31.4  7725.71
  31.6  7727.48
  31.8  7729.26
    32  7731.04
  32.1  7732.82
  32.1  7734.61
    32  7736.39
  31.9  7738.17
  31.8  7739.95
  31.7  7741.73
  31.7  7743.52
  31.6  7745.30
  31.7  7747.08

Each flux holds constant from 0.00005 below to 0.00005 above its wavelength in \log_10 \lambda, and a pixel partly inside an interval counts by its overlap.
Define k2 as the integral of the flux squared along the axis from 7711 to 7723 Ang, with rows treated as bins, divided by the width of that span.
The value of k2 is 1045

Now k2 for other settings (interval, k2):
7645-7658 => 984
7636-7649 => 930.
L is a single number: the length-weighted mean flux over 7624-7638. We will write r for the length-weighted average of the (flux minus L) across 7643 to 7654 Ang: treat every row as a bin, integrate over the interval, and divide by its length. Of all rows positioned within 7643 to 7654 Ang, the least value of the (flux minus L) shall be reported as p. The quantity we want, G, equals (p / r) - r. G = -0.4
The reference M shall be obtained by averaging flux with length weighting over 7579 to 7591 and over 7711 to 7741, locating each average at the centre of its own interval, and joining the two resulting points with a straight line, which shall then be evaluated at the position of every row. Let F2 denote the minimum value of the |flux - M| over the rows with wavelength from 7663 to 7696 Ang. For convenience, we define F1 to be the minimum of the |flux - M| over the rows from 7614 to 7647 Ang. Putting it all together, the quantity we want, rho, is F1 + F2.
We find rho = 0.052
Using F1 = 0.01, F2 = 0.05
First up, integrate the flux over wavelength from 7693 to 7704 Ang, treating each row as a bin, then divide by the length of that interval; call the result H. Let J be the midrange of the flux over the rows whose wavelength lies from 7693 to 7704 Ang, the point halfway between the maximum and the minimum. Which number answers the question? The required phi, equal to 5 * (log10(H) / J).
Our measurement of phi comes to 0.2330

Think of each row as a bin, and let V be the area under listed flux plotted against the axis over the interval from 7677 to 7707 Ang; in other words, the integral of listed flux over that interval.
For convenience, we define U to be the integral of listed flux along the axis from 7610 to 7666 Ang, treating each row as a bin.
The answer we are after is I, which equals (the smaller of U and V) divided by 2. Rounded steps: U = 1735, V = 970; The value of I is 485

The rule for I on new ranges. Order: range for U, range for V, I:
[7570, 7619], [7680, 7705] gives 404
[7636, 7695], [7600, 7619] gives 298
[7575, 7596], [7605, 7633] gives 329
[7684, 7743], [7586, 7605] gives 299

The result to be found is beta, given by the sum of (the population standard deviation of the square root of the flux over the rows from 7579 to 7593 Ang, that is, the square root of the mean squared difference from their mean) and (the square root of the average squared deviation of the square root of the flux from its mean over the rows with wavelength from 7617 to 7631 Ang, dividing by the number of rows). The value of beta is 0.066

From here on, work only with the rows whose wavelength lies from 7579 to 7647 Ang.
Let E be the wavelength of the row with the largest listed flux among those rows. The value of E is 7602.18 Ang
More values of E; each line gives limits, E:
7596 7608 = 7602.18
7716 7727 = 7716.82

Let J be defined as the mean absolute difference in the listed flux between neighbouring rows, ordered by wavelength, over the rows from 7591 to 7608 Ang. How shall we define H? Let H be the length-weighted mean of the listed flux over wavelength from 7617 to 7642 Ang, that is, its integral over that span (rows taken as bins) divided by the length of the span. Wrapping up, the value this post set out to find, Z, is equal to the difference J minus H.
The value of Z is -30.6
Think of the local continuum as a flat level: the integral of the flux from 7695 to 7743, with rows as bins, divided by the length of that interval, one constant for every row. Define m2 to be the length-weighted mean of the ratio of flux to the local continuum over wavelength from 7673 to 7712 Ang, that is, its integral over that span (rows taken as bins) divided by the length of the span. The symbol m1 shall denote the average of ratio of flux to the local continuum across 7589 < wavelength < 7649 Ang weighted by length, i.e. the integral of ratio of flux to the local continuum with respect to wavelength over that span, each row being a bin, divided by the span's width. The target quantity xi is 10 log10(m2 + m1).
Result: 2.941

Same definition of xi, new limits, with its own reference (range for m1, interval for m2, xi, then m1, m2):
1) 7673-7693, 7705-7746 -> 2.998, 0.998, 1.00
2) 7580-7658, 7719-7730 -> 2.907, 0.967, 0.99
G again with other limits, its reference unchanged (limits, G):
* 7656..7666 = 0.0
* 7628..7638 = 1.8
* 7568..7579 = -0.7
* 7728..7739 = -0.6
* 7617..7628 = -0.5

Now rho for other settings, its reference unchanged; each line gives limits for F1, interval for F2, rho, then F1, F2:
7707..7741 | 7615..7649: 0.037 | 0.03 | 0.01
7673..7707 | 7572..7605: 0.184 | 0.13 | 0.06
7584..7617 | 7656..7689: 0.088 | 0.04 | 0.05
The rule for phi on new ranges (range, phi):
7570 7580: 0.2373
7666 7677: 0.2369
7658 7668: 0.2389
